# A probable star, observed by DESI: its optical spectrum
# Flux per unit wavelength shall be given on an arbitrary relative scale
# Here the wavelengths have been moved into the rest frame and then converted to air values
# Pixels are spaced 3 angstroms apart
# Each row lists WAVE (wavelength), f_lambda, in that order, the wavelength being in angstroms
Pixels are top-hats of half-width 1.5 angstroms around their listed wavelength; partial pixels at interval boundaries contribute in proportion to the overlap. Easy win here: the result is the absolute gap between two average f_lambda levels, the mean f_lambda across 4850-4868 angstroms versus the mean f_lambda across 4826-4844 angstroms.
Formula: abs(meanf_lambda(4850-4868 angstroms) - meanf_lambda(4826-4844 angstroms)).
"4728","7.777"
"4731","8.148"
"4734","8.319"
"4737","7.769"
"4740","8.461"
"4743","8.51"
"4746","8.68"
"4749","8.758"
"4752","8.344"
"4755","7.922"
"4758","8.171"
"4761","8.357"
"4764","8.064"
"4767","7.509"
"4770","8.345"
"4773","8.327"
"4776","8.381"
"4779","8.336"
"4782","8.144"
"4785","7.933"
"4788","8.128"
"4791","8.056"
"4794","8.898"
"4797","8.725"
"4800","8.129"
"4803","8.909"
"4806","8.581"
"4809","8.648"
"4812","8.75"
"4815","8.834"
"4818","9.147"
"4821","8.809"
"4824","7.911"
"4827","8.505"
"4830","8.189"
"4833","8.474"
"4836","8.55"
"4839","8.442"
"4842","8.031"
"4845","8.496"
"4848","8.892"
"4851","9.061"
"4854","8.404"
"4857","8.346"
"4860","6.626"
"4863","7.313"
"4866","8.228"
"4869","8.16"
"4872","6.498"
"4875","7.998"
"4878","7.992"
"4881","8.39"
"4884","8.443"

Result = 0.4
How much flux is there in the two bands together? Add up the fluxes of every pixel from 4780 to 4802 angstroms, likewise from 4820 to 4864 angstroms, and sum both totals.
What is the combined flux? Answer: 182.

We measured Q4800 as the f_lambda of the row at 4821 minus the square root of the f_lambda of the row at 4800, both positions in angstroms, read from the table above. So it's 5.96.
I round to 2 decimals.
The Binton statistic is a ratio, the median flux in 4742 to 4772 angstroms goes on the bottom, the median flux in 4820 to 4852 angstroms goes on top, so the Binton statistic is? 1.02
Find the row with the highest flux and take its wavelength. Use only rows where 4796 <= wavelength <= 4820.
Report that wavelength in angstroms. 4818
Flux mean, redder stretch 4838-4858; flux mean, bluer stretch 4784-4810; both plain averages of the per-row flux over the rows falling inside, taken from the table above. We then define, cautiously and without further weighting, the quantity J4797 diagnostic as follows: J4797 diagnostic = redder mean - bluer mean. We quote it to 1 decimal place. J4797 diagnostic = 0.1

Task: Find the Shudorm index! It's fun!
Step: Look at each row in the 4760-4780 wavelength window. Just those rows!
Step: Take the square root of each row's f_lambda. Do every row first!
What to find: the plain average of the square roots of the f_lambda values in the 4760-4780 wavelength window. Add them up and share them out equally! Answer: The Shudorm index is 2.86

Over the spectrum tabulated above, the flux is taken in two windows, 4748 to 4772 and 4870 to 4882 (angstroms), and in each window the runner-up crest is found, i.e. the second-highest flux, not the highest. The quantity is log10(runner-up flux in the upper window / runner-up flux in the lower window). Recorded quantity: -0.019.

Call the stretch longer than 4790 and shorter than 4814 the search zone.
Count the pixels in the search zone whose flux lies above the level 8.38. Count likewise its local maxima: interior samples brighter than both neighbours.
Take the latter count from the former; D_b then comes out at 4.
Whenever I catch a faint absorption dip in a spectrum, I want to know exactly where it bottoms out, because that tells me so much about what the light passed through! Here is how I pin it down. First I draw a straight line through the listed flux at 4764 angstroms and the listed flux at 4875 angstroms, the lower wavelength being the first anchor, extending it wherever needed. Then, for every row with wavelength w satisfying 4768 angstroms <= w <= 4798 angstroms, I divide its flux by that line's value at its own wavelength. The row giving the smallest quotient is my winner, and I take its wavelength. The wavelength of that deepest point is 4785 angstroms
